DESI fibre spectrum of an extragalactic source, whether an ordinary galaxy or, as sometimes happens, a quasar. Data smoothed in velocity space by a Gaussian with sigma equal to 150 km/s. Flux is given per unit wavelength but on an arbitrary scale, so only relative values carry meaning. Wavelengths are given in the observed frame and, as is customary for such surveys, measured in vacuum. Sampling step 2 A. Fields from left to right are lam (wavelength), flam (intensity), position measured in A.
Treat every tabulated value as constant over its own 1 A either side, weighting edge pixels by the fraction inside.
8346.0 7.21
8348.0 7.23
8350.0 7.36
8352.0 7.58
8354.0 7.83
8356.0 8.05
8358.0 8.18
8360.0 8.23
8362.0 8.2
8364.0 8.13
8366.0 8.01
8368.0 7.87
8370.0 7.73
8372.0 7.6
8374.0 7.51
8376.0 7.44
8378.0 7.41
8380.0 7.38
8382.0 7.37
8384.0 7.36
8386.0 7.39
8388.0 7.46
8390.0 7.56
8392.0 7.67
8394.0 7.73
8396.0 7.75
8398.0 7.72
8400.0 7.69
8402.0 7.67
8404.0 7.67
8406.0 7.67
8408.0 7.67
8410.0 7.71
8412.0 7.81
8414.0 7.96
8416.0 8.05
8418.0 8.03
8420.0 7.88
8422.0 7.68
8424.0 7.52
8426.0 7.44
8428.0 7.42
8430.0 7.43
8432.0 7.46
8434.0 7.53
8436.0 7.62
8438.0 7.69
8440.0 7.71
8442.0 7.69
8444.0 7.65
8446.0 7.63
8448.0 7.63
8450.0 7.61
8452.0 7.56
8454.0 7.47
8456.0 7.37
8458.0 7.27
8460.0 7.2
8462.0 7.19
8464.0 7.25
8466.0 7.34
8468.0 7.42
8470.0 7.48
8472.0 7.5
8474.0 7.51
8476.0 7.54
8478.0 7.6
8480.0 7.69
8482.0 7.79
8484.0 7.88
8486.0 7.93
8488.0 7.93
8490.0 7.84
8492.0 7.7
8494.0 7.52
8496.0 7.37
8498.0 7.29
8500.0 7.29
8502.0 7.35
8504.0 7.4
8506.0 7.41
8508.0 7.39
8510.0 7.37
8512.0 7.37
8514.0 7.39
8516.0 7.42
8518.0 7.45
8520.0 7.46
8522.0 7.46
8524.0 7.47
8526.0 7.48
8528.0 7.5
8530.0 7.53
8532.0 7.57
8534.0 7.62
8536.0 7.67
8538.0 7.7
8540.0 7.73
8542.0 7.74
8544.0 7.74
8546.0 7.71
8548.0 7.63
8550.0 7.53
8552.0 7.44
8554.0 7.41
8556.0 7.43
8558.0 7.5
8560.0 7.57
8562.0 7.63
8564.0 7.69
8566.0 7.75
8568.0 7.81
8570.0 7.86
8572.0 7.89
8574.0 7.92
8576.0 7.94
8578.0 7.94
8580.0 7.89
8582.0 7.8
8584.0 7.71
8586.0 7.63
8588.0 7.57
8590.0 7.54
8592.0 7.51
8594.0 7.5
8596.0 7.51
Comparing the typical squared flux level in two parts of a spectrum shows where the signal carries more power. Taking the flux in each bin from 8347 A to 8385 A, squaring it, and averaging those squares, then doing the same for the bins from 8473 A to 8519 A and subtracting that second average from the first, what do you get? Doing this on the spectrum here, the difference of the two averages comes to 2.6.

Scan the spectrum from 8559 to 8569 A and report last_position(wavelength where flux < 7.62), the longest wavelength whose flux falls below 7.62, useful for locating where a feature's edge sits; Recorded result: 8560.0 A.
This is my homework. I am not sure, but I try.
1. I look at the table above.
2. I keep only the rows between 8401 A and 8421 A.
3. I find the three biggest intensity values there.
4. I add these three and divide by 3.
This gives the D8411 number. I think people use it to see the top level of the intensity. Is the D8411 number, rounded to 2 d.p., 8.01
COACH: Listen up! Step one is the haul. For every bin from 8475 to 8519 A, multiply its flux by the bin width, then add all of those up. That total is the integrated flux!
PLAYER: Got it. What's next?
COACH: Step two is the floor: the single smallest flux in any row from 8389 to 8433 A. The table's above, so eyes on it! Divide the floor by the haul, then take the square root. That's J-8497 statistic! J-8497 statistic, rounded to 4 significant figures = 0.1495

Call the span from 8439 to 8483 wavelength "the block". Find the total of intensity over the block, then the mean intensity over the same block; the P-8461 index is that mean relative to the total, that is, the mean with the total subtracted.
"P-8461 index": -158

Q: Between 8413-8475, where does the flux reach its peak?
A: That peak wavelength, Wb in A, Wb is 8416.0 A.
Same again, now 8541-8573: 8572.0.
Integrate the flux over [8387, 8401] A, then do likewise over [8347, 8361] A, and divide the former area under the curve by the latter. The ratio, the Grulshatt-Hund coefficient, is 0.98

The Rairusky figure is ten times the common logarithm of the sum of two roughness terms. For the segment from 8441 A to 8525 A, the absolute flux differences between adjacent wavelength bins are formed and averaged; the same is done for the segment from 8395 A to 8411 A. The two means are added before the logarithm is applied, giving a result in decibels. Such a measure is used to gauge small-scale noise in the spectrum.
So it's -11.6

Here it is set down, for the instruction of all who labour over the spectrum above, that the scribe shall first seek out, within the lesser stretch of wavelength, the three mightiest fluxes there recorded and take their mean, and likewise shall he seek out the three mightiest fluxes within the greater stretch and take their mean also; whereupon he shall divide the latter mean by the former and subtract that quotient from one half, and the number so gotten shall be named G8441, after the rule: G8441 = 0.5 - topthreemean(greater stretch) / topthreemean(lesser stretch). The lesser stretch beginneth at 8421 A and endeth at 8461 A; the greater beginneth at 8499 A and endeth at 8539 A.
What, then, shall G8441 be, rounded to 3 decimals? -0.496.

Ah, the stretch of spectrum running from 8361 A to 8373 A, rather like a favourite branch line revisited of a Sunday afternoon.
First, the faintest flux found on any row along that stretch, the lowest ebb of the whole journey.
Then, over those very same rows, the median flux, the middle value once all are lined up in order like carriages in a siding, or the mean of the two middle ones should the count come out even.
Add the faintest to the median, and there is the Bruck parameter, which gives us 15.5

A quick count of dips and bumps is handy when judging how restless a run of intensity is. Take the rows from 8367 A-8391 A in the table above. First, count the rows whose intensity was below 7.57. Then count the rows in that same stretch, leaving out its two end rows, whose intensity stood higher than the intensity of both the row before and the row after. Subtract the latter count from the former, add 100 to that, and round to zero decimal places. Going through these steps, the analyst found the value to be 109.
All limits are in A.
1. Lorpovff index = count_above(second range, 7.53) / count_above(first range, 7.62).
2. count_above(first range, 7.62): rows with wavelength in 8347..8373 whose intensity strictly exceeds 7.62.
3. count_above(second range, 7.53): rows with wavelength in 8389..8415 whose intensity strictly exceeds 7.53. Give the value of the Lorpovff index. 1.4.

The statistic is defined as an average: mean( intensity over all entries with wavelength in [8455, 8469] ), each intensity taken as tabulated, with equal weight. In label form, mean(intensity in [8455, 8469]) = 7.29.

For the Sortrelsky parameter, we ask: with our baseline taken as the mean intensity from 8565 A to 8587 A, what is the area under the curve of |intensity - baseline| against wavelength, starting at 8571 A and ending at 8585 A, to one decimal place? 1.2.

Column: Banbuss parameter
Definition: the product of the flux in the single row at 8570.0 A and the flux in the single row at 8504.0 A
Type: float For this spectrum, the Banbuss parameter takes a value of 58.2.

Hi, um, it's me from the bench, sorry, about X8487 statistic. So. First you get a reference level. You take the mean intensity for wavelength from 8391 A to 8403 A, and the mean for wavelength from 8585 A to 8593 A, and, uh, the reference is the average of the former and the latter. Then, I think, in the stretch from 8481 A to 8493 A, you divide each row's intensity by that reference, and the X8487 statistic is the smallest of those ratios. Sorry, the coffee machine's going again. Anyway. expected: 1.01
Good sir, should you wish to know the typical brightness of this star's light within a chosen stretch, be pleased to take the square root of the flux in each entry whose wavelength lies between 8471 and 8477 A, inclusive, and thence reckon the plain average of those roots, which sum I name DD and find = 2.74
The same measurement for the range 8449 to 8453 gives 2.75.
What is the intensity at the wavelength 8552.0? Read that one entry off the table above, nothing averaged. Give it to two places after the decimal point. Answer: 7.44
